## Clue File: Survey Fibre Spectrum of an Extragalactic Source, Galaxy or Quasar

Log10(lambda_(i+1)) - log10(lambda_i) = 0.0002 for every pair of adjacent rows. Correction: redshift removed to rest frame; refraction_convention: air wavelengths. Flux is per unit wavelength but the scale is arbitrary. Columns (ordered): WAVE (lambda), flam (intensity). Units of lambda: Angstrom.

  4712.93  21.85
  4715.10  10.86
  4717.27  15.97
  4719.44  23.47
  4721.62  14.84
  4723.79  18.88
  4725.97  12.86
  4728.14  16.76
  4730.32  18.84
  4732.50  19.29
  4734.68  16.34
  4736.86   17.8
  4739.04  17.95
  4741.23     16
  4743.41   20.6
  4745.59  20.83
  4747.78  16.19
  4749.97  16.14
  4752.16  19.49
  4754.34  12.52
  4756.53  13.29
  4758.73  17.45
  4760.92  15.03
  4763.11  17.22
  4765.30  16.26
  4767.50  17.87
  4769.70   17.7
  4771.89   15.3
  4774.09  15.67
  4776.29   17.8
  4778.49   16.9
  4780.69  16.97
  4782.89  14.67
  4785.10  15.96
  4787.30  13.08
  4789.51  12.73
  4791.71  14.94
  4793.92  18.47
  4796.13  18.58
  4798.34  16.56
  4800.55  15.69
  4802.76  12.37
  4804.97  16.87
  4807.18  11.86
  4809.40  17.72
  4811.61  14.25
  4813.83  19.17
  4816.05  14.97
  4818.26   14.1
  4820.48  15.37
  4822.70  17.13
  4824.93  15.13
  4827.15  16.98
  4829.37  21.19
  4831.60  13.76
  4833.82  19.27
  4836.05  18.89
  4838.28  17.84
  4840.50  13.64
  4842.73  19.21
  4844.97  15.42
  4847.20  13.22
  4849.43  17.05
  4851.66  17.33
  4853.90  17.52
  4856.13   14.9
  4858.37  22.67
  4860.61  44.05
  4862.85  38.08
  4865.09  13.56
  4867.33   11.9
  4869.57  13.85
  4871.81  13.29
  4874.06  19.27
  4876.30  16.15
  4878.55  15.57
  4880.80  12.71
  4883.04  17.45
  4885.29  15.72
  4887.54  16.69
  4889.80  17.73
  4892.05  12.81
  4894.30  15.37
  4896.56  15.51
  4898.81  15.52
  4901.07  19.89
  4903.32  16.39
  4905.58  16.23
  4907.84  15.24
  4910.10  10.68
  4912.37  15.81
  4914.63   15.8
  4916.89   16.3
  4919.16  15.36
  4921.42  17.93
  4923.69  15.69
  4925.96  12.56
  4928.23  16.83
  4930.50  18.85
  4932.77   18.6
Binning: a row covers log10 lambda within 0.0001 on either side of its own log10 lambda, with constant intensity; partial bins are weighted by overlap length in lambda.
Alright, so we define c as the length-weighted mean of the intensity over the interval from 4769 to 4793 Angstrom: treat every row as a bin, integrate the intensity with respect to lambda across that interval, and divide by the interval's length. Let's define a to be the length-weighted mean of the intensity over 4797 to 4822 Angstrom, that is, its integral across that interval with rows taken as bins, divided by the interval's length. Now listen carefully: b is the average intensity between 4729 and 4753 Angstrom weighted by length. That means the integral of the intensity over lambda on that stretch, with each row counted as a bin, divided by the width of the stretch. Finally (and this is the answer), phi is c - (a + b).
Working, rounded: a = 15.4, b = 18.1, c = 15.6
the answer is -17.9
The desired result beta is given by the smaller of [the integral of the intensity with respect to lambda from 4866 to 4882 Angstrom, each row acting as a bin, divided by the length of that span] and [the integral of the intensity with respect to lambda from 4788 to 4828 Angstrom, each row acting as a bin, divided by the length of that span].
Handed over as 14.7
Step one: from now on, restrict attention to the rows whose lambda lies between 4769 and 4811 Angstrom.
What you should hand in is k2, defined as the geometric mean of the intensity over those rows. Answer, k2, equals 15.6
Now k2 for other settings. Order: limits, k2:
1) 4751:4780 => 16.2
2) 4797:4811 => 15.0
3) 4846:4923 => 16.5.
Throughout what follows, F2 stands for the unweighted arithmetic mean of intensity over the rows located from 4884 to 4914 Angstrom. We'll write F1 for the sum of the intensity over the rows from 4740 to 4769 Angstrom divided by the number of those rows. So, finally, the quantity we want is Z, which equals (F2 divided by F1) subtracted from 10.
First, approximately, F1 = 16.8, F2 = 15.7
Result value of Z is 9.07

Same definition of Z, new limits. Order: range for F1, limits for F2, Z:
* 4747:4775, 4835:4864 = 8.72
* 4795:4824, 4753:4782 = 8.97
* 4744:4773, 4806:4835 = 9.02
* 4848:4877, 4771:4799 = 9.20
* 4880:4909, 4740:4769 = 8.94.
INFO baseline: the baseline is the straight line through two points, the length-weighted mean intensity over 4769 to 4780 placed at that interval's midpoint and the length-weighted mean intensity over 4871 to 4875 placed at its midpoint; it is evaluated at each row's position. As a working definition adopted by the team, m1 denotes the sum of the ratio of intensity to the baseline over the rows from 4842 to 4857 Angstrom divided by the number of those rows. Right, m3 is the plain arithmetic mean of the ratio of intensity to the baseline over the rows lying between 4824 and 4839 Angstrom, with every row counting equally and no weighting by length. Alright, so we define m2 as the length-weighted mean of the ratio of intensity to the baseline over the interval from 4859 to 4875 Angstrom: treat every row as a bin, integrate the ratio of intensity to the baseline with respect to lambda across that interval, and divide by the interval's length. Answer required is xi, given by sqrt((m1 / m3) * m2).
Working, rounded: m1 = 1.00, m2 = 1.35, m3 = 1.07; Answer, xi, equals 1.12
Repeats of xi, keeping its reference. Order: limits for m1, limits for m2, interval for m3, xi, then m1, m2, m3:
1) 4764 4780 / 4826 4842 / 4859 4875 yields 0.89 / 1.01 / 1.06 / 1.34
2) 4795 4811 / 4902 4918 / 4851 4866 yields 0.78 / 0.95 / 0.94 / 1.46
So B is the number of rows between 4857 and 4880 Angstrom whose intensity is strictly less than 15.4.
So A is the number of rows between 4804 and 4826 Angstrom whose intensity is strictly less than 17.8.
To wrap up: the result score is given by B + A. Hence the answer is 13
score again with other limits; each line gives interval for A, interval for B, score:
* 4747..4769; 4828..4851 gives 11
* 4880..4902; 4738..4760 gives 11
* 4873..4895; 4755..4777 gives 12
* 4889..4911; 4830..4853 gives 12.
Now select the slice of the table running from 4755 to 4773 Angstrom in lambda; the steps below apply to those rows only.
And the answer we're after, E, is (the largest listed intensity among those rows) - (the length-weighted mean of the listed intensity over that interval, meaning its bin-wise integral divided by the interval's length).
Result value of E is 1.7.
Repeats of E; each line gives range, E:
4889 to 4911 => 4.3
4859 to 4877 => 22.6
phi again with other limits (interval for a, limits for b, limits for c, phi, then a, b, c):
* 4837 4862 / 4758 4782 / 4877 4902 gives -20.4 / 19.6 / 16.7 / 15.9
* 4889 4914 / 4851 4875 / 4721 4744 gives -18.9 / 15.5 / 20.6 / 17.3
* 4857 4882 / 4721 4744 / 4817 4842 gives -20.6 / 20.0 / 17.3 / 16.7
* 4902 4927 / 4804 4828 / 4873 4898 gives -15.2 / 15.3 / 15.8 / 15.9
